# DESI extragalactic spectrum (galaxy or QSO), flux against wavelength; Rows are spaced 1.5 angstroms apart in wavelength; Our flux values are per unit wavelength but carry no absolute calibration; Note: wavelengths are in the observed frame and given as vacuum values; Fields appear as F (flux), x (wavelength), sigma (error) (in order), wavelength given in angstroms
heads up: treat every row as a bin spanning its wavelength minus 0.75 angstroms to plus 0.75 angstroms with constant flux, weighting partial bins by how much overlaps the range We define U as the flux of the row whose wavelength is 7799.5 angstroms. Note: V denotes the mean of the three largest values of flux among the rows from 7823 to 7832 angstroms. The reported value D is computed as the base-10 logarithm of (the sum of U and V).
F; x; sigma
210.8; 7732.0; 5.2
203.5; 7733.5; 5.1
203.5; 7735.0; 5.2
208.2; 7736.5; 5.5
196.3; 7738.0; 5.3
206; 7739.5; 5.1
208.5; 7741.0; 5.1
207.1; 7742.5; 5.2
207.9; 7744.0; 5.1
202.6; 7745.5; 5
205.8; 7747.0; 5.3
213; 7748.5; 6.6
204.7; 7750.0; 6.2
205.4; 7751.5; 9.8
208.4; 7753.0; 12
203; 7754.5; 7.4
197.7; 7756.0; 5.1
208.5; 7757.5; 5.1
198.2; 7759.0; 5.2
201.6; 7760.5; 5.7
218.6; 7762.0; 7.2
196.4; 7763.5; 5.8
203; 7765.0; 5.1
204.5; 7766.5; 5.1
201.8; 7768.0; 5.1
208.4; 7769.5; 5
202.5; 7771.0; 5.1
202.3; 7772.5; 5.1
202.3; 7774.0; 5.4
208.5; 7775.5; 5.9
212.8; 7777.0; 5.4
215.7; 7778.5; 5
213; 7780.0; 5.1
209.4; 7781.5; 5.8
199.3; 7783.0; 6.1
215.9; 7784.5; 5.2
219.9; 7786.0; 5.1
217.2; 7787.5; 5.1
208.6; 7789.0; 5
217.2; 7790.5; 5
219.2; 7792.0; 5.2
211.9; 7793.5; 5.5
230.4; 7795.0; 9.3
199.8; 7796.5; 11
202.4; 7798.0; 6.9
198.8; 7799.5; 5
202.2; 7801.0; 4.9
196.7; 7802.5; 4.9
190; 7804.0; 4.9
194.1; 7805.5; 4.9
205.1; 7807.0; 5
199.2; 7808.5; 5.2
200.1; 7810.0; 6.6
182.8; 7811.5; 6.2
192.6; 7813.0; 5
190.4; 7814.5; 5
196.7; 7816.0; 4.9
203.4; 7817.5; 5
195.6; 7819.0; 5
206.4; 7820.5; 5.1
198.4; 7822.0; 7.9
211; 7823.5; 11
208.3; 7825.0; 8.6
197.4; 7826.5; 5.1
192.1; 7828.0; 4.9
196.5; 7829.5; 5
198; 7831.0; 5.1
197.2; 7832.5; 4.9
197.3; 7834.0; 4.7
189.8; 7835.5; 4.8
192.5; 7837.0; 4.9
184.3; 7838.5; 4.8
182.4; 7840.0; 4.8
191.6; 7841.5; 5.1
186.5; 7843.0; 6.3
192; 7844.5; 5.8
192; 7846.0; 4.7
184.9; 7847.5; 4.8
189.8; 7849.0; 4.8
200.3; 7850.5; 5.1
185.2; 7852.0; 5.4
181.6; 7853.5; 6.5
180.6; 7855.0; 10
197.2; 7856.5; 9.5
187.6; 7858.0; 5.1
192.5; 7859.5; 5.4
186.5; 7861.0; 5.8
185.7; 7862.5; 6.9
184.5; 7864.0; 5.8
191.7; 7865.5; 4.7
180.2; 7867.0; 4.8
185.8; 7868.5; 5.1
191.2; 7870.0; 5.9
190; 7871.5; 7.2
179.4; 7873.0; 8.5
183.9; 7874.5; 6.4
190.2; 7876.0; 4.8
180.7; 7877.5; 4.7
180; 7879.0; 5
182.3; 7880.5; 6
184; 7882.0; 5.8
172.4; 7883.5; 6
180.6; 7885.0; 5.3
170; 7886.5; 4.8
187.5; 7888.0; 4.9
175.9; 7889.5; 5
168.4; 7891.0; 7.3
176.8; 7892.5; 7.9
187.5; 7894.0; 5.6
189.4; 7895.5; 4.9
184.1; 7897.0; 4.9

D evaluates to 2.61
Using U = 198.8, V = 206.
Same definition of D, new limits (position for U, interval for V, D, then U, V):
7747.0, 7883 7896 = 2.60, 205.8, 188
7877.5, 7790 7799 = 2.61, 180.7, 222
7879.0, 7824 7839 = 2.58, 180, 201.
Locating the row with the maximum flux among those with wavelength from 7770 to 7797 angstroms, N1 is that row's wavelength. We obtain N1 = 7795.0 angstroms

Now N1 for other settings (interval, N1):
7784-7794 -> 7786.0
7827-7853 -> 7850.5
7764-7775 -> 7769.5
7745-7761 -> 7748.5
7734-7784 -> 7762.0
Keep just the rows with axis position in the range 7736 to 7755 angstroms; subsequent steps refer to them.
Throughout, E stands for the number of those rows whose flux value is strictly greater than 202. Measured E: 12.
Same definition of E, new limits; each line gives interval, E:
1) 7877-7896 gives 0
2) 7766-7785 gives 11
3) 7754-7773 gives 8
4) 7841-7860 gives 0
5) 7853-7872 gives 0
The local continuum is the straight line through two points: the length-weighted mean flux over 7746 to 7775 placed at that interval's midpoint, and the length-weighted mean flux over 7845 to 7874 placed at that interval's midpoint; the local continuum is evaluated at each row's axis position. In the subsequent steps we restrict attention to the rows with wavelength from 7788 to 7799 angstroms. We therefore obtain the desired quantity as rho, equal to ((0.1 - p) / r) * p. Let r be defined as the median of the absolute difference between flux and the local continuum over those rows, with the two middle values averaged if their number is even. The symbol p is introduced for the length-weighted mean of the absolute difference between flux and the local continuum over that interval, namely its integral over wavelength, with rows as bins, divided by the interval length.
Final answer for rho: -14.2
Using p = 14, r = 13.0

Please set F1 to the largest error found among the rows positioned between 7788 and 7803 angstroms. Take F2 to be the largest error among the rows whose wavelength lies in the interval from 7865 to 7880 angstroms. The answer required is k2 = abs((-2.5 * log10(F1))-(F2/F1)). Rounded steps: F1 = 11.0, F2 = 8.5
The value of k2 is 3.38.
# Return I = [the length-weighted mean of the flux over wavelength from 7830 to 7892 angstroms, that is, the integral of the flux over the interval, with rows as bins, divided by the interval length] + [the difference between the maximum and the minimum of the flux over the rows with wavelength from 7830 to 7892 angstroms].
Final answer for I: 218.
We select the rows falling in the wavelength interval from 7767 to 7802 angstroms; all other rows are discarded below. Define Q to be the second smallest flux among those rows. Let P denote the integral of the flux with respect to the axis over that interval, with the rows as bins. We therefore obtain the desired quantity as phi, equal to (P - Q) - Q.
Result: 6931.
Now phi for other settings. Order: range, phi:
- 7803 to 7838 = 6518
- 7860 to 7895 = 6048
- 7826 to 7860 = 6123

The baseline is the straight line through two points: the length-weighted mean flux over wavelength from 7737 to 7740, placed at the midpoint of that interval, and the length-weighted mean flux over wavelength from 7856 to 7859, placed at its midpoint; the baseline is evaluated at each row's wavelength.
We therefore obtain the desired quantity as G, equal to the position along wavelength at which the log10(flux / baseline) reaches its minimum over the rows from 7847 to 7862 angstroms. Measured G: 7855.0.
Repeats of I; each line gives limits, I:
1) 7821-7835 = 218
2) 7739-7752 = 217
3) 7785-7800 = 244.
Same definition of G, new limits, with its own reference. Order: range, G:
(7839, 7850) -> 7840.0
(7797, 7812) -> 7811.5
